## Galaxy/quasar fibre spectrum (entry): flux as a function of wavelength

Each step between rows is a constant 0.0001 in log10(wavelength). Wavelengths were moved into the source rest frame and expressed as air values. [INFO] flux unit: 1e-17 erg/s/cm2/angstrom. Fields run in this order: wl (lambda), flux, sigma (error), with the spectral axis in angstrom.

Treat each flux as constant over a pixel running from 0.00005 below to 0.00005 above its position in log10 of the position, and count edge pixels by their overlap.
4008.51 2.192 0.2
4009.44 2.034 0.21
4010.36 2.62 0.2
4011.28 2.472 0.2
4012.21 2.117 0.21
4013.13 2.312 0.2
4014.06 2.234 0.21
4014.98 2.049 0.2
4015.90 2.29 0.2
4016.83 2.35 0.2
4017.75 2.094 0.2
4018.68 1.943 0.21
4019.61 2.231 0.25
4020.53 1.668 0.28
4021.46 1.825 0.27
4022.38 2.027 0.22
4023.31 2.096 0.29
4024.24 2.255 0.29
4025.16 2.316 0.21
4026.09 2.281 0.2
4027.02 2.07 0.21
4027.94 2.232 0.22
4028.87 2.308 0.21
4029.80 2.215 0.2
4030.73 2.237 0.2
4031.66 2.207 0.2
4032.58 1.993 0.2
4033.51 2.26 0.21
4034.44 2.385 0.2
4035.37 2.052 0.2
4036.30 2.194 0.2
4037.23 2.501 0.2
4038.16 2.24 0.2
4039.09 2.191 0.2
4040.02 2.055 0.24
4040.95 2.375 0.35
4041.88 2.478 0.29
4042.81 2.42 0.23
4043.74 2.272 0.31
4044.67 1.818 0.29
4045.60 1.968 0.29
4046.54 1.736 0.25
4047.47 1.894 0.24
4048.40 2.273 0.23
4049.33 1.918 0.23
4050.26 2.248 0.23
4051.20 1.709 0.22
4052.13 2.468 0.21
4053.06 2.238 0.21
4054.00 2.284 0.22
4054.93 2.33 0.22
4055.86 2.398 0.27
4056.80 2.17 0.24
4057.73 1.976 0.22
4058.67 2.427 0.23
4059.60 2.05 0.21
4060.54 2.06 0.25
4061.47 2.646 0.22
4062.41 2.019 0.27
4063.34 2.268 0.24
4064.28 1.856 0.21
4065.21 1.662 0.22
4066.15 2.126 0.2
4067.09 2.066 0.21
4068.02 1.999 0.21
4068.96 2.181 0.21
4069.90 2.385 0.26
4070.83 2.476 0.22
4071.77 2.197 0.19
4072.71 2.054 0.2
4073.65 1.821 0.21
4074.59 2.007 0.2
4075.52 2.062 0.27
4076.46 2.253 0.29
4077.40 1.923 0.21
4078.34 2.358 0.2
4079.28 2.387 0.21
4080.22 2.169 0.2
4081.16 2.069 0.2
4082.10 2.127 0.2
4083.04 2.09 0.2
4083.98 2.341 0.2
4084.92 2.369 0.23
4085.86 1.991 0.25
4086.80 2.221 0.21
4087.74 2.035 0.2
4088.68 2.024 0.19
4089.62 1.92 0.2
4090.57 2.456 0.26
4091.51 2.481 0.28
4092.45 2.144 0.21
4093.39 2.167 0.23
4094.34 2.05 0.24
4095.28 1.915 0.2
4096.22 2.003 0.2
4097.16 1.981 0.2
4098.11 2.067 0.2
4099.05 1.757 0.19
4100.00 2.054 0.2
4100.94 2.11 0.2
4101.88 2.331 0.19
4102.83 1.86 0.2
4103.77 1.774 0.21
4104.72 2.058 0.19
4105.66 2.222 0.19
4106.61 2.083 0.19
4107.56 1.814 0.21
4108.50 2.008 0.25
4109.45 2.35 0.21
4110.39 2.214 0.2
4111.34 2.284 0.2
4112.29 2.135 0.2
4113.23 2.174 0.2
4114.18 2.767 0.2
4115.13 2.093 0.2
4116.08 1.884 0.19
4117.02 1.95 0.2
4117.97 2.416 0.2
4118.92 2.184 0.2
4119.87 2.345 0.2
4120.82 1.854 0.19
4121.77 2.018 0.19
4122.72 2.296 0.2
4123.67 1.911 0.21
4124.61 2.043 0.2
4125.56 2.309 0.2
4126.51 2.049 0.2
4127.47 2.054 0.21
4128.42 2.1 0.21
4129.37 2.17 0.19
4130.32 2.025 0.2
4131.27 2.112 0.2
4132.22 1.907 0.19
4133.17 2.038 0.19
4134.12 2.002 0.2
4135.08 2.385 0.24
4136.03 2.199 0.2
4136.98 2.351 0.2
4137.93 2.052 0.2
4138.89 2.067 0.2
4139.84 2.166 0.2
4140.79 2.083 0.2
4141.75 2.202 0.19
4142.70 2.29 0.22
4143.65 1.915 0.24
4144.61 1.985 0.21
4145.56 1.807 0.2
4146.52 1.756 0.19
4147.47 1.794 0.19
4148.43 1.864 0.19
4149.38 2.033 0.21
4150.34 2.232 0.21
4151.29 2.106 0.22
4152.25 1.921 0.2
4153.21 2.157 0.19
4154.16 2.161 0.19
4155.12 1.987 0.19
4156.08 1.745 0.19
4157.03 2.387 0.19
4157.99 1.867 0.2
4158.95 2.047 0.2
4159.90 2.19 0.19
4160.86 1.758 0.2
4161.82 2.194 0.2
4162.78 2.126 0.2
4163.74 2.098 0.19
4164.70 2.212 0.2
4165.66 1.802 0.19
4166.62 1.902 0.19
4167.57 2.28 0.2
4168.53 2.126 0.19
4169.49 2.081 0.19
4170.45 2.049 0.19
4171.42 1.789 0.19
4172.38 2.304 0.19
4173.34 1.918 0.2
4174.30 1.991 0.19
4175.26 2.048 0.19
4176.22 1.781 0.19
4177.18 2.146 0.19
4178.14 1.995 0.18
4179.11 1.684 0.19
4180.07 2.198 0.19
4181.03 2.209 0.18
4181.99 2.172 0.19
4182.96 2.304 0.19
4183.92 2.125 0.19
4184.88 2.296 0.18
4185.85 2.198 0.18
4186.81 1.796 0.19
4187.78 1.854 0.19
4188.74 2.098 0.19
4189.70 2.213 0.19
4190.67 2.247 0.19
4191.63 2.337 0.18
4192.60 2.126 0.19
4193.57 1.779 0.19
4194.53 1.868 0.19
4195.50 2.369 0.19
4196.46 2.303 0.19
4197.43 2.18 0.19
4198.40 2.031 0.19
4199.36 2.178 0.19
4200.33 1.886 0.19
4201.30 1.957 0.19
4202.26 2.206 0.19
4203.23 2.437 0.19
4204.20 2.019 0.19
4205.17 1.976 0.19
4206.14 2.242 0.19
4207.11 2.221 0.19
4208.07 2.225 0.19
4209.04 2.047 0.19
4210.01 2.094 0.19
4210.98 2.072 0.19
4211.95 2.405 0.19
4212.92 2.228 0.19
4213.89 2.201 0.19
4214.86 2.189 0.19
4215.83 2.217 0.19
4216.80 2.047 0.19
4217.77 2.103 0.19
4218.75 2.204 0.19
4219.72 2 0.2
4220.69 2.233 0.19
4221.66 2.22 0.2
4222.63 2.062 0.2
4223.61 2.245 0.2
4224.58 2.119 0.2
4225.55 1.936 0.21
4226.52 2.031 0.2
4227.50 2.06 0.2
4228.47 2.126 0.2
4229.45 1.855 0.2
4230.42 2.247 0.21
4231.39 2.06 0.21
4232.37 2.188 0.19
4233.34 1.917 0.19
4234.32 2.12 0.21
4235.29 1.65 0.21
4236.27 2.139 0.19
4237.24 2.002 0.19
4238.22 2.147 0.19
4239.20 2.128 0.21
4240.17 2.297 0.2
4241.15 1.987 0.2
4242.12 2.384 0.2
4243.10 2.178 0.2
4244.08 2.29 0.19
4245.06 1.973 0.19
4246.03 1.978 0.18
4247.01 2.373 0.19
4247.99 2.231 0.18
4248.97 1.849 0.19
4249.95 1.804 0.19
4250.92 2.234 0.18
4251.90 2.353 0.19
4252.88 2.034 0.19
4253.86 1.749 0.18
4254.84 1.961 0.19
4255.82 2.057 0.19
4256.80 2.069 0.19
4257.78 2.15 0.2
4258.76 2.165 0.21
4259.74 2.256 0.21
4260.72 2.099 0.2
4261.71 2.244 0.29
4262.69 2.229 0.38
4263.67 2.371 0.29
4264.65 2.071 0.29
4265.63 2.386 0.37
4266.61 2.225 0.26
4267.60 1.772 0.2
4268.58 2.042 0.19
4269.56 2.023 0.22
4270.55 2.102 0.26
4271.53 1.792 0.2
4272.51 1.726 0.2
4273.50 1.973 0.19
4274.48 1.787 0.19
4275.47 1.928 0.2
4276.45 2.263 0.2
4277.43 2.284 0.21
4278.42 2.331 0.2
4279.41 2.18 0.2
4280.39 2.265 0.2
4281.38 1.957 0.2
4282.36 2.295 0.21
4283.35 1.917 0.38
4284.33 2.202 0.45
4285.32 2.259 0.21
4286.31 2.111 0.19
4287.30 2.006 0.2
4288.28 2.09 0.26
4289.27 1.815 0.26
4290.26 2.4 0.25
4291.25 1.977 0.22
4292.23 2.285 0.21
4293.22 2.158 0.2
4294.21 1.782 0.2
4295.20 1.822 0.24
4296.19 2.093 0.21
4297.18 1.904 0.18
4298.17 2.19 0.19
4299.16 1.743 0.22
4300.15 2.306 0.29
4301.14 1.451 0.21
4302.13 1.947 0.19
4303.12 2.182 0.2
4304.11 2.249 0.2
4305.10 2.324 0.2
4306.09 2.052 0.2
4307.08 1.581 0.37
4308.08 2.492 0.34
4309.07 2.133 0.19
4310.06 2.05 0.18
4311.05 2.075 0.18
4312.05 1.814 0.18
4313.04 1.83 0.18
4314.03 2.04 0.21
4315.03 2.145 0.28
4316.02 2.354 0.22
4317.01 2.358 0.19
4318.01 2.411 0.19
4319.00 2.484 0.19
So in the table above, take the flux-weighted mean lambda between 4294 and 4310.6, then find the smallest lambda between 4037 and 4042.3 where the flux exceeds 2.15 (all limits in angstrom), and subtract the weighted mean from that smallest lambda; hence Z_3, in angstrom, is -265.1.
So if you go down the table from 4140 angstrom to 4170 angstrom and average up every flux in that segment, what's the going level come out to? 2.04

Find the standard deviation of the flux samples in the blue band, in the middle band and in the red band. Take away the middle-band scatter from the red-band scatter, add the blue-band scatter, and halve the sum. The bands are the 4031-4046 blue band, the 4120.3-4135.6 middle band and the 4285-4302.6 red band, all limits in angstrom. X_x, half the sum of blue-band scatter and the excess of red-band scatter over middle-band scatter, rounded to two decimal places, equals 0.14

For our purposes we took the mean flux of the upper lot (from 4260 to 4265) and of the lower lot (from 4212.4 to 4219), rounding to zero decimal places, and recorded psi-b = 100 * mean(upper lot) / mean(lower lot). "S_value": 102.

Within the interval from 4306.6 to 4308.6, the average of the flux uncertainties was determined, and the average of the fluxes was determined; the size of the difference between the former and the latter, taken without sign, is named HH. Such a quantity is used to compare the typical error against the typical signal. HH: 1.68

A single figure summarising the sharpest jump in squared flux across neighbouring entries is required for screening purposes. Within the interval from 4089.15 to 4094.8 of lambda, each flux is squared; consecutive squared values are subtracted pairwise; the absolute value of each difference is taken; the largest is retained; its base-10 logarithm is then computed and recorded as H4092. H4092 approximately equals 0.4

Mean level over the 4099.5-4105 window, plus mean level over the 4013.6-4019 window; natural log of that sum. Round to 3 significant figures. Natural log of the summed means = 1.43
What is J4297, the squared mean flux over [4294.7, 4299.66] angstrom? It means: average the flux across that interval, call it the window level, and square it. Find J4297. 3.80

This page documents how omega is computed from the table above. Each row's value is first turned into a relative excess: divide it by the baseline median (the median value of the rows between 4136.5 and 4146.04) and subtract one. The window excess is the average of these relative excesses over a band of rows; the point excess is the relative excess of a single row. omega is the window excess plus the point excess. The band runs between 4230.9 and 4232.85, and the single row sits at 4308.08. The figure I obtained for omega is 0.225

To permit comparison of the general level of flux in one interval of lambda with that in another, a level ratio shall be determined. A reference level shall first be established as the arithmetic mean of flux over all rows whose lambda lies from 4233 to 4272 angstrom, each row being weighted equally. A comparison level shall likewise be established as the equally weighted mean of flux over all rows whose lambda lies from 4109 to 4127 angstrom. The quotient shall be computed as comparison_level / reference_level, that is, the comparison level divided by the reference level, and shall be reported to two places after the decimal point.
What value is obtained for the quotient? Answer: 1.04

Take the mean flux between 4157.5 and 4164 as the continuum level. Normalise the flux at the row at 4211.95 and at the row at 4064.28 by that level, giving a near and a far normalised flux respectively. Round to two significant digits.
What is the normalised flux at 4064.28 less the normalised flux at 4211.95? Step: -0.27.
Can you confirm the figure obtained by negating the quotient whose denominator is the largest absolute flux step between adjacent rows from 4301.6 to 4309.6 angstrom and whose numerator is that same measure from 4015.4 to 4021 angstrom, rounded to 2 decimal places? -0.62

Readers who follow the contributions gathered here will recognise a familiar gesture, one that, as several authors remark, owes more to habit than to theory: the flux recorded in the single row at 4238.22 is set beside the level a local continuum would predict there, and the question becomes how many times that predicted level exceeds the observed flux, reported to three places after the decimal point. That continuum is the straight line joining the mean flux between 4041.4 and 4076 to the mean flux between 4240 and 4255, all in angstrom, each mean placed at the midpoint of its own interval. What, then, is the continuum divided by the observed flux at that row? 0.981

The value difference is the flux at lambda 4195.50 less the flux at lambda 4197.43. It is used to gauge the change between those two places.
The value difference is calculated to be 0.2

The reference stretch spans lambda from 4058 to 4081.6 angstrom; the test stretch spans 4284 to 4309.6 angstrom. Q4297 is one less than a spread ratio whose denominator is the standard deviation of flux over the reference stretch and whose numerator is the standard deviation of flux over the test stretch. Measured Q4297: 0.12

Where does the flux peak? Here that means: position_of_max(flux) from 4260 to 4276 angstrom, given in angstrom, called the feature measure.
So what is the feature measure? 4265.63 angstrom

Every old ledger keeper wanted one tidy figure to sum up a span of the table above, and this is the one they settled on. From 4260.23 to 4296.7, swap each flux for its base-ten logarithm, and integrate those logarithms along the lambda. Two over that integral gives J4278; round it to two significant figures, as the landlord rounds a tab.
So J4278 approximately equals 0.17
